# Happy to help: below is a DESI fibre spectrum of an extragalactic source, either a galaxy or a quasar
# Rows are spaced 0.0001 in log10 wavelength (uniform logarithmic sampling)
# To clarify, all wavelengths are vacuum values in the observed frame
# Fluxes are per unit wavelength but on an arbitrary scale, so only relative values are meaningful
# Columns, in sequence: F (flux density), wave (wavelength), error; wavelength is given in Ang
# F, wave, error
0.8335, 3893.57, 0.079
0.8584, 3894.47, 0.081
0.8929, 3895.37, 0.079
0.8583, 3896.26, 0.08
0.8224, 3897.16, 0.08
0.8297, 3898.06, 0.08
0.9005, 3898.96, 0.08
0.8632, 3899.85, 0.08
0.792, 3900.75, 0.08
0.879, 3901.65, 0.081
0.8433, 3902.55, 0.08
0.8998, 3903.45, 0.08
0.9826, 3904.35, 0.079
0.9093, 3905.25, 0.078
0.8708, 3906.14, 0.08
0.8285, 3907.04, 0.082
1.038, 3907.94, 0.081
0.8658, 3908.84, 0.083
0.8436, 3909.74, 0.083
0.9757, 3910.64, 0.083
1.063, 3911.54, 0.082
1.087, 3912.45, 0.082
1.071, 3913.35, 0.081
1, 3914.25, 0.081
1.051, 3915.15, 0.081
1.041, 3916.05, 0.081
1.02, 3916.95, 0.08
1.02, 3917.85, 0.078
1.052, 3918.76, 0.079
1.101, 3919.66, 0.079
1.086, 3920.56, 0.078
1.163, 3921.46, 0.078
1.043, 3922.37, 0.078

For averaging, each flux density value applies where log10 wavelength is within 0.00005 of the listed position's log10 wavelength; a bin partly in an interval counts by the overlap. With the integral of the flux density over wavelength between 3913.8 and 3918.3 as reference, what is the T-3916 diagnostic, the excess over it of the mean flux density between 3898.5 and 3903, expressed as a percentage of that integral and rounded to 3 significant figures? -81.5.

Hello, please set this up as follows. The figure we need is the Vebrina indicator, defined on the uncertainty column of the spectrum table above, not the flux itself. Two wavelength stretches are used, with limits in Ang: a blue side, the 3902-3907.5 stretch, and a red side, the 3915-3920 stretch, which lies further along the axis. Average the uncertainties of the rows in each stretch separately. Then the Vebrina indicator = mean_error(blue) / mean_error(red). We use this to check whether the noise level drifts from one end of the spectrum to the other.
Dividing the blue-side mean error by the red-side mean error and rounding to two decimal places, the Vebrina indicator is 1.00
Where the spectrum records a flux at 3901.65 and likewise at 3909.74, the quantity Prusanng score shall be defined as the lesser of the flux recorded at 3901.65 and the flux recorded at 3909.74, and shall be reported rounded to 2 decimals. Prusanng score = 0.84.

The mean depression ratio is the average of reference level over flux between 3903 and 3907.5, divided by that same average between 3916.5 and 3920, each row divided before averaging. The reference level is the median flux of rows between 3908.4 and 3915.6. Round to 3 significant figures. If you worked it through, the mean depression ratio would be 1.17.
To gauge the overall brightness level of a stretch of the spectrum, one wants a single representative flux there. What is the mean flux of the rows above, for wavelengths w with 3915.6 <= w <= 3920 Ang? 1.05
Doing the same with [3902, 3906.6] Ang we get 0.90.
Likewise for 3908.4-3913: 0.97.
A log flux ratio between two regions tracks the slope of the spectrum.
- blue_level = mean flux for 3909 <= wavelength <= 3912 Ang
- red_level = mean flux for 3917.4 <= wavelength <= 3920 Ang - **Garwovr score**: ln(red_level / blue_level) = 0.10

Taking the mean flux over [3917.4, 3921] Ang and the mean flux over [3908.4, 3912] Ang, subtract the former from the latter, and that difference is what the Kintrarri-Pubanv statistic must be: -0.13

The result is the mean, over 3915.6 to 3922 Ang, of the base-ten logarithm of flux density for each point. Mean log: 0.03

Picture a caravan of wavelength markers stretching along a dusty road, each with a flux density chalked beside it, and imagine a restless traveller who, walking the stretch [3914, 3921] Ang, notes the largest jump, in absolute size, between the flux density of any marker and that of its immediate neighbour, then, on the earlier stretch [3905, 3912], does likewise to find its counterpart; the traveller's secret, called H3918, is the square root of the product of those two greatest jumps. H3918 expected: 0.103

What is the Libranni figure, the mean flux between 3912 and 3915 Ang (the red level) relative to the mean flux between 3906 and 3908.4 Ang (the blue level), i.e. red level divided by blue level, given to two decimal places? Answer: 1.15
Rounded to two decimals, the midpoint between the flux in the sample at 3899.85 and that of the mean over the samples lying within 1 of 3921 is 0.99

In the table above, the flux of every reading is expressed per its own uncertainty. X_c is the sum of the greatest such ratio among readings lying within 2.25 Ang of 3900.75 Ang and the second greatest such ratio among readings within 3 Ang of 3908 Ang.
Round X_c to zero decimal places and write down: 23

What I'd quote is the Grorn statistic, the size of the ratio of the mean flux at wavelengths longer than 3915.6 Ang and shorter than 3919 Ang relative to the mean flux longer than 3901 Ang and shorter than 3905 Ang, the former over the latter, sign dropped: 1.15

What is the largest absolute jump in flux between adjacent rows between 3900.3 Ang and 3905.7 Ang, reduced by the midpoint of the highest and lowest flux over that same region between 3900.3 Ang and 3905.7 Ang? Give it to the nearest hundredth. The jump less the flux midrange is -0.80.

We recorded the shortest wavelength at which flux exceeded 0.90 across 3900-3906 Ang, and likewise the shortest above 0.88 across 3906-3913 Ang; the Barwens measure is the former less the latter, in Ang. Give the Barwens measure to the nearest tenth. -3.6 Ang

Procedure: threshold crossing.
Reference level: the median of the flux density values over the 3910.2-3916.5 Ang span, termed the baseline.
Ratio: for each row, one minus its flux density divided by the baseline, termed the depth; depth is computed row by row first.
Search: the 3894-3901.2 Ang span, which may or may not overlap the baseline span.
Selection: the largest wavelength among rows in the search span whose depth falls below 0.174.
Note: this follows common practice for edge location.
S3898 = 3898.96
